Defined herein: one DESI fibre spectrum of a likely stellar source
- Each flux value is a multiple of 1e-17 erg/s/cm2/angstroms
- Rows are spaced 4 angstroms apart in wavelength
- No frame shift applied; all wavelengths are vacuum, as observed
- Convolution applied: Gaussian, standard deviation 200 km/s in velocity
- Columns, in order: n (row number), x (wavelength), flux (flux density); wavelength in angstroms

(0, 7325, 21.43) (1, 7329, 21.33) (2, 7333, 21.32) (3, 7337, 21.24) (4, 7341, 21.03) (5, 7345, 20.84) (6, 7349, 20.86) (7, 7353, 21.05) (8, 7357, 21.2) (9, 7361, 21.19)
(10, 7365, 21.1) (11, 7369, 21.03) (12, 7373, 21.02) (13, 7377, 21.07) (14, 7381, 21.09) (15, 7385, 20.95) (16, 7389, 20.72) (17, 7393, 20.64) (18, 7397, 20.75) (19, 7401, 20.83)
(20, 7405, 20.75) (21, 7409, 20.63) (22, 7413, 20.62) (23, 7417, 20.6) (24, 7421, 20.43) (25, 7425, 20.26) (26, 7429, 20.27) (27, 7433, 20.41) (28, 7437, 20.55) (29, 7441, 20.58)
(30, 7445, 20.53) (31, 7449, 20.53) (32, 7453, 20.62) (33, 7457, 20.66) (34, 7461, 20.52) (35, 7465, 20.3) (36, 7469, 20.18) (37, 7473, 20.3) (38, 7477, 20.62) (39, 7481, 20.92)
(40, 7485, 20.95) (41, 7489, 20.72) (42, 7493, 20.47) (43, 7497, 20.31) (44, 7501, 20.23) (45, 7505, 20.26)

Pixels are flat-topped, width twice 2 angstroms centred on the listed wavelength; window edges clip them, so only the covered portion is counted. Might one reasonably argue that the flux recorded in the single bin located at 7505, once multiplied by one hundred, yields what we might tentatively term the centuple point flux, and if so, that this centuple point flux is 2026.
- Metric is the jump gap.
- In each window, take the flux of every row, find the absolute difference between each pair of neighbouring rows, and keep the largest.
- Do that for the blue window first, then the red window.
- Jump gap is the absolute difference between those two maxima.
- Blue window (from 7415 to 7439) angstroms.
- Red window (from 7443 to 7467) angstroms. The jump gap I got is 0.050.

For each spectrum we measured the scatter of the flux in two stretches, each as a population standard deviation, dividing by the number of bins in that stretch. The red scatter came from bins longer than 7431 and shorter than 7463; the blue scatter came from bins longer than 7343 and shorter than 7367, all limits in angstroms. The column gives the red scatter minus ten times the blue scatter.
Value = -1.4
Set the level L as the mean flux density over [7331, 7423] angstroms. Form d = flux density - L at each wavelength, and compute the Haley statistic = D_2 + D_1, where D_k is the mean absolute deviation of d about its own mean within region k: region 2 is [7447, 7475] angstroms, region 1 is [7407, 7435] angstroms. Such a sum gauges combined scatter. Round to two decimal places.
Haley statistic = 0.29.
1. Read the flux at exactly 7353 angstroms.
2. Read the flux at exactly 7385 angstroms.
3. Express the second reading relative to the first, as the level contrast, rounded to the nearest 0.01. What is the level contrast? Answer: 1.00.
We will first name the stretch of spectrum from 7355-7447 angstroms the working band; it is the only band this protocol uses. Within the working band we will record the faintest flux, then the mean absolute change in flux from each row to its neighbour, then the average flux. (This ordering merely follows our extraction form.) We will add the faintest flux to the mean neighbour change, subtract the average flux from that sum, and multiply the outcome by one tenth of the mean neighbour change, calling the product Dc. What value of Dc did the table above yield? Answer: -0.0034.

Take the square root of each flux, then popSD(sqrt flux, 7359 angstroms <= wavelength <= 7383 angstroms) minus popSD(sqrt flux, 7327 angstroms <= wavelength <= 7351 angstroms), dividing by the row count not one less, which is -0.016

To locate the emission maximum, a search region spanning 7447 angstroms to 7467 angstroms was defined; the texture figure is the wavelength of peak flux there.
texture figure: 7457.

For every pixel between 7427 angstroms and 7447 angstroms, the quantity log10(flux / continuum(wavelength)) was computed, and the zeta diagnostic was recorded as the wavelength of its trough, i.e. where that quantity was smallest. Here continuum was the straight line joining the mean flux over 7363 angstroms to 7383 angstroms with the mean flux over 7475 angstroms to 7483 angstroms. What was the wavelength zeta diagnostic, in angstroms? 7429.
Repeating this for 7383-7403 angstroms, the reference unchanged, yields 7393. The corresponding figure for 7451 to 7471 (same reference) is 7469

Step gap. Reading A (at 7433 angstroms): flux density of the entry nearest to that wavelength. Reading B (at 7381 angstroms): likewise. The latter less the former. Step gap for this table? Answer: 0.68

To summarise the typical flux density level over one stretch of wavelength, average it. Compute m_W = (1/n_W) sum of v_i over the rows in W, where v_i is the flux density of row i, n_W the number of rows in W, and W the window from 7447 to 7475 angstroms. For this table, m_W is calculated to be 20.4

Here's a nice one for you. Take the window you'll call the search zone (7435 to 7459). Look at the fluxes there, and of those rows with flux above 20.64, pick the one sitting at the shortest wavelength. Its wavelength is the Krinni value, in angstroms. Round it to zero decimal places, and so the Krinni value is 7457 angstroms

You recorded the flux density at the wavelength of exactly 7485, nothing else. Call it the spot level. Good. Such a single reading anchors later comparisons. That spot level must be 20.95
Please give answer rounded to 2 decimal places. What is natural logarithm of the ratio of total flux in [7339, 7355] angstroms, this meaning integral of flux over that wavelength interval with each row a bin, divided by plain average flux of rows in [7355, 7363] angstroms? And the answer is 2.76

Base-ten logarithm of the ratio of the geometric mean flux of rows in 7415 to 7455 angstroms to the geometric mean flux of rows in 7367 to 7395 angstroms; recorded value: -0.010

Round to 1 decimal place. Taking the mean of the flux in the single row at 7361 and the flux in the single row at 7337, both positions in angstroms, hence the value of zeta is 21.2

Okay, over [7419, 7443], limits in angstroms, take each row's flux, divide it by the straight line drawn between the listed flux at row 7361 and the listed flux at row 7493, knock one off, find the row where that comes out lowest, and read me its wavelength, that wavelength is 7425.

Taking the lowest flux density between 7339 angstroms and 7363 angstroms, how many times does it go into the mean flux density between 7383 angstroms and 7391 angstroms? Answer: 1.000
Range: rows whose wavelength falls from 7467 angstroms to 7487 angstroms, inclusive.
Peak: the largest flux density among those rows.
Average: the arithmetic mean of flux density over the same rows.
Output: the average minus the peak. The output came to -0.356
